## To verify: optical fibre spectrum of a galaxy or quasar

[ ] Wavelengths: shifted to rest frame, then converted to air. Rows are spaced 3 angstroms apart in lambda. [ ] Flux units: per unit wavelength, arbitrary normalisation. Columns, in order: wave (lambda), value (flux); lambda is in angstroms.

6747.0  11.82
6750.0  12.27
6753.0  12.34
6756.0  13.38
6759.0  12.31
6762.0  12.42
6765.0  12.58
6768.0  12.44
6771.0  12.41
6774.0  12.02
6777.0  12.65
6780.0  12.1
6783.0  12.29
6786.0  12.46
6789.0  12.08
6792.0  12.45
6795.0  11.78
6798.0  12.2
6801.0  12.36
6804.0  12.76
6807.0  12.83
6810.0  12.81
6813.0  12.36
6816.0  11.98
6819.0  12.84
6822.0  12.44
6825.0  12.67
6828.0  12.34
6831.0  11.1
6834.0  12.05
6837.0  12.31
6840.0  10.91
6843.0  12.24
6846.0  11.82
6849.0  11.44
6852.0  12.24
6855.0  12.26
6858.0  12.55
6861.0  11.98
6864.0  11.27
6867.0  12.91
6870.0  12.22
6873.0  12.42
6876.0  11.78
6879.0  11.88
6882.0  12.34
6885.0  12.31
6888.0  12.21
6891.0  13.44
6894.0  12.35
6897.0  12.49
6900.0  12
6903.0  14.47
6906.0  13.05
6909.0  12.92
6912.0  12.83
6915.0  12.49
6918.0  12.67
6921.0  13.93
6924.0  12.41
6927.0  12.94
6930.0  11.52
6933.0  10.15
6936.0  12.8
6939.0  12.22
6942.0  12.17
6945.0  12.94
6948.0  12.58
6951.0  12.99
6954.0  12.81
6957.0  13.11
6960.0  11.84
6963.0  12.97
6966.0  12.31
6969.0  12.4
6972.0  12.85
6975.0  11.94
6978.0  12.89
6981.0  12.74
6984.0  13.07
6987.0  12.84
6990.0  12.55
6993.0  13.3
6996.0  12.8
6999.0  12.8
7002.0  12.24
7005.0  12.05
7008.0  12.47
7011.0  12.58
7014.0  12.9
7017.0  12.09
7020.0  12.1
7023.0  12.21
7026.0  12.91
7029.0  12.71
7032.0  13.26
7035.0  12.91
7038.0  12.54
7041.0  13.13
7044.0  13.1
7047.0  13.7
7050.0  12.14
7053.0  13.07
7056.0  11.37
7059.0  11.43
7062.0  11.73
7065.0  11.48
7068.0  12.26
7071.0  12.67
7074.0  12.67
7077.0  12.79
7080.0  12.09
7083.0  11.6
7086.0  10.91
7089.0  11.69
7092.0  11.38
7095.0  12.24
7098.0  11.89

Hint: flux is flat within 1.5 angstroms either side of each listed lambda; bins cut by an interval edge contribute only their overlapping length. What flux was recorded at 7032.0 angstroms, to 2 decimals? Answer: 13.26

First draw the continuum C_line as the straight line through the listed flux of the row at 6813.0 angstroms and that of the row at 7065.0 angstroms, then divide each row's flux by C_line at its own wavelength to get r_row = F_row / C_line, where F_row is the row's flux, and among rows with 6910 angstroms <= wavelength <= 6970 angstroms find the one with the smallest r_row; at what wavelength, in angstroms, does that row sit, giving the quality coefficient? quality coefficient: 6933.0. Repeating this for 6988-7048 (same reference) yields 7005.0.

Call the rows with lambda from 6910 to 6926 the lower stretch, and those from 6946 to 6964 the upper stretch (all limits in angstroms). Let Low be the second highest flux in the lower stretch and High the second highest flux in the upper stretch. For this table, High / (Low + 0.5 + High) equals 0.494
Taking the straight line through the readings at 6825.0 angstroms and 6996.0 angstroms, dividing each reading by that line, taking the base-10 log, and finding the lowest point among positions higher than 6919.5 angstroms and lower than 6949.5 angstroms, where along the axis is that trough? 6933.0 angstroms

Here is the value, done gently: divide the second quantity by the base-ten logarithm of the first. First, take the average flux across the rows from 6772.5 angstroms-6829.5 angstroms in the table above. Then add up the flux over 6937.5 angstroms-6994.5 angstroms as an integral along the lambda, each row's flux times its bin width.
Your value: 660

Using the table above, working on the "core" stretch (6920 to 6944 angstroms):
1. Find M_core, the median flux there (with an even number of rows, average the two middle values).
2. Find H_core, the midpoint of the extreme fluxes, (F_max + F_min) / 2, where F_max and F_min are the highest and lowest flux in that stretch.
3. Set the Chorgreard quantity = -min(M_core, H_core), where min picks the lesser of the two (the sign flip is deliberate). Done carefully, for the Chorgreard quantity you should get -12.0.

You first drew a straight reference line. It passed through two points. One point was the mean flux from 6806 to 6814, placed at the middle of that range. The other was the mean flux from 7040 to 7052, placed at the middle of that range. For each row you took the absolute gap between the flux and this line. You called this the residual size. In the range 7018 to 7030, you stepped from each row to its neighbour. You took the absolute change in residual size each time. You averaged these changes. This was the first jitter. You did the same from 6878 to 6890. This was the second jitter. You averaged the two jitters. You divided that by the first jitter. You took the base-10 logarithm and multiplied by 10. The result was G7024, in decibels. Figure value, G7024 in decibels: -1.0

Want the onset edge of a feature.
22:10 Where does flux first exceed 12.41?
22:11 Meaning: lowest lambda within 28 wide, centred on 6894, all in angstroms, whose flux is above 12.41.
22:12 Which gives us 6891.0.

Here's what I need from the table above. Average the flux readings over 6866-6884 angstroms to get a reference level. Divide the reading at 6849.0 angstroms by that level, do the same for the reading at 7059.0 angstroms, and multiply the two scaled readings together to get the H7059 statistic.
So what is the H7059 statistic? 0.87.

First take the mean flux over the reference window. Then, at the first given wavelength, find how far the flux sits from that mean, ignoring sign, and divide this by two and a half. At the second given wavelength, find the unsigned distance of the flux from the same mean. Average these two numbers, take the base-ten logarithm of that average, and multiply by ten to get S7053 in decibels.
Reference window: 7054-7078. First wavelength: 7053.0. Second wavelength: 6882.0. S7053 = -4.6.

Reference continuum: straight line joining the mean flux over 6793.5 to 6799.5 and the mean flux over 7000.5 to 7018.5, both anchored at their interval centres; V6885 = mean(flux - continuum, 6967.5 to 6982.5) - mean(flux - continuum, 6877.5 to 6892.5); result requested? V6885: 0.0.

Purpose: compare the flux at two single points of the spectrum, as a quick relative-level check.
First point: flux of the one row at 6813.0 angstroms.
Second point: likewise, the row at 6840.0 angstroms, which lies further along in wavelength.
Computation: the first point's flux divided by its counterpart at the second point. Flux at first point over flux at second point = 1.13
